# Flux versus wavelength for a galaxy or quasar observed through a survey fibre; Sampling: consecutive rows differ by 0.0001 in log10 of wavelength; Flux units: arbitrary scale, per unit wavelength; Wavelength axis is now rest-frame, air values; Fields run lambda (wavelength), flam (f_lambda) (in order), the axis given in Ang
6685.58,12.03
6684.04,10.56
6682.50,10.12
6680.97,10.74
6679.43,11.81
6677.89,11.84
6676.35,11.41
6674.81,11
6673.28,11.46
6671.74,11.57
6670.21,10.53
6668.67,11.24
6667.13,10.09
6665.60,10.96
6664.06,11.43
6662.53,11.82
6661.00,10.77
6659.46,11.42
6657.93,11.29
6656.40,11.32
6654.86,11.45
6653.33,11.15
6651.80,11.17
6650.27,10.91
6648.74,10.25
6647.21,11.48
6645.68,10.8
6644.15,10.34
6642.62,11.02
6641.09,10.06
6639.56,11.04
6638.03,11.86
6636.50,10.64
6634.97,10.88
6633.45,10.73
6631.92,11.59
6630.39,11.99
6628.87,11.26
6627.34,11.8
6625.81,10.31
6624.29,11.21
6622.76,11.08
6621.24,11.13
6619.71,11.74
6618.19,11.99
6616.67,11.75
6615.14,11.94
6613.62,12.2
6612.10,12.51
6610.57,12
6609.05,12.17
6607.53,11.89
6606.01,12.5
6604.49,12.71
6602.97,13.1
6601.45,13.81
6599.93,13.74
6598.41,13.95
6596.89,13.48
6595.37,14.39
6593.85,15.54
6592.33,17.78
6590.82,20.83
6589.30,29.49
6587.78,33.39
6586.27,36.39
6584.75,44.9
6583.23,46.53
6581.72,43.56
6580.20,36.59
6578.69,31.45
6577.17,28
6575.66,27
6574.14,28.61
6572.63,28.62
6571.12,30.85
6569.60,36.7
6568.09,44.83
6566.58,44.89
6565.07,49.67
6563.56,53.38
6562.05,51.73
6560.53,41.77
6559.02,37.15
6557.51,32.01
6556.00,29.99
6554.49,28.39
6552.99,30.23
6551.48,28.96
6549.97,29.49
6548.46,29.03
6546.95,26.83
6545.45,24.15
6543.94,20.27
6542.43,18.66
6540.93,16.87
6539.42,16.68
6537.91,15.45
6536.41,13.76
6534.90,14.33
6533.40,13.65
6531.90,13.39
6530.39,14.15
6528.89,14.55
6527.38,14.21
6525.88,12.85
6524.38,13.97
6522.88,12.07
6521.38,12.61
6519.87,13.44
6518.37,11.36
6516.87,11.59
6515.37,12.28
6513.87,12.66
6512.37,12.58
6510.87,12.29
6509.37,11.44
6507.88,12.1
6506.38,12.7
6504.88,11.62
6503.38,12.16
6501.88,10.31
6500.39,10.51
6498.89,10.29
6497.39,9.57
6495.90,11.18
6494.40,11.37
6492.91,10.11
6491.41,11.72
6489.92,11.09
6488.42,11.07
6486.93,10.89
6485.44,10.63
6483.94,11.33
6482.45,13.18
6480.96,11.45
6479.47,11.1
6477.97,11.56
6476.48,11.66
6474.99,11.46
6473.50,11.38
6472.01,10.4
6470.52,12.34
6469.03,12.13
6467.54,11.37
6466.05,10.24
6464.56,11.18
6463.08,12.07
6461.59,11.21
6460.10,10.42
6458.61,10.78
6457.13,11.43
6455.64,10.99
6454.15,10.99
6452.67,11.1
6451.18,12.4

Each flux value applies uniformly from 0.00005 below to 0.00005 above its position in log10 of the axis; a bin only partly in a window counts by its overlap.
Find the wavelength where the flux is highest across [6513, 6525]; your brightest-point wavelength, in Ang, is 6524.38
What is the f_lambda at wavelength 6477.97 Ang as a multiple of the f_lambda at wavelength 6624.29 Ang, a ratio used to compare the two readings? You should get 1.03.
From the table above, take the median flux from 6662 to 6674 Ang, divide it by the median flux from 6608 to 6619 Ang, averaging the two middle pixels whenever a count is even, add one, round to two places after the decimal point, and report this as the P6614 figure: 1.94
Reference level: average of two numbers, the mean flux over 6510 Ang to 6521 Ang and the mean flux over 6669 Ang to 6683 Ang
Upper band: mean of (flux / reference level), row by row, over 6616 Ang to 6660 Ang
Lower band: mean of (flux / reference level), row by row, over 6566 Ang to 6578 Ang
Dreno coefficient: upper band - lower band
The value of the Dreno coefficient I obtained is -1.9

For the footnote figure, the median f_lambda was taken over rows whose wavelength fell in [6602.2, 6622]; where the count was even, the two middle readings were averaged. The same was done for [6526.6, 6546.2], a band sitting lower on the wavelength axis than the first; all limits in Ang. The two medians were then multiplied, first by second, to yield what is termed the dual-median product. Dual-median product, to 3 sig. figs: 175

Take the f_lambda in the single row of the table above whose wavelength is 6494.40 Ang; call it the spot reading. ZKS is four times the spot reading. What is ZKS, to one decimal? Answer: 45.5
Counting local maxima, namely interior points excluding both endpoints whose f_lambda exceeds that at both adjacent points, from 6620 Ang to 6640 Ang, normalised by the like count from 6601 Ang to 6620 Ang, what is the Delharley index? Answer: 1.7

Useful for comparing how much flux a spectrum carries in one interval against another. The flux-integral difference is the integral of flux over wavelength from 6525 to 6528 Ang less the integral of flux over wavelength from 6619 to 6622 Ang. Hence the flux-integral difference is 6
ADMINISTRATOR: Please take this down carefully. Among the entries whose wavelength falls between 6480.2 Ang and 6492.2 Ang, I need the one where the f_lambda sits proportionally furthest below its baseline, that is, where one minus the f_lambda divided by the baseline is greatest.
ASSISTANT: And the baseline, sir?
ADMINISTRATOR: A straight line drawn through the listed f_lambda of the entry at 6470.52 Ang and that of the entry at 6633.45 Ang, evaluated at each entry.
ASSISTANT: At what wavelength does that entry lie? 6485.44 Ang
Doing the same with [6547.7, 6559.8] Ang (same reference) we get 6554.49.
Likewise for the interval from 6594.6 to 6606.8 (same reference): 6606.01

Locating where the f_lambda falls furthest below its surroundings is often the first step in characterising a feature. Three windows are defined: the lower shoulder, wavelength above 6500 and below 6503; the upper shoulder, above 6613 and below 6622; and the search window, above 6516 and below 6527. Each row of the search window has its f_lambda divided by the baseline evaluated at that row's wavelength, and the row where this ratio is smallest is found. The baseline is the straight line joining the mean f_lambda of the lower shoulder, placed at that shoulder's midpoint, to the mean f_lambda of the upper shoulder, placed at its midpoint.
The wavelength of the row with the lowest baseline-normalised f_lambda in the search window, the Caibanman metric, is 6518.37 Ang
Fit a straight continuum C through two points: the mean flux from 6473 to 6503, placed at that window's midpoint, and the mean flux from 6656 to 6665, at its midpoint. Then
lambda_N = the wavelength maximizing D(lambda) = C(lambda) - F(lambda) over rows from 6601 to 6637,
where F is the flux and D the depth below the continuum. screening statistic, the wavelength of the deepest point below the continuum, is 6625.81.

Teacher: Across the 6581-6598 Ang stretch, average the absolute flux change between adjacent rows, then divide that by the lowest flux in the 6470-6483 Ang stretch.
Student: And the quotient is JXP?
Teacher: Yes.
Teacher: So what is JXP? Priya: 0.35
